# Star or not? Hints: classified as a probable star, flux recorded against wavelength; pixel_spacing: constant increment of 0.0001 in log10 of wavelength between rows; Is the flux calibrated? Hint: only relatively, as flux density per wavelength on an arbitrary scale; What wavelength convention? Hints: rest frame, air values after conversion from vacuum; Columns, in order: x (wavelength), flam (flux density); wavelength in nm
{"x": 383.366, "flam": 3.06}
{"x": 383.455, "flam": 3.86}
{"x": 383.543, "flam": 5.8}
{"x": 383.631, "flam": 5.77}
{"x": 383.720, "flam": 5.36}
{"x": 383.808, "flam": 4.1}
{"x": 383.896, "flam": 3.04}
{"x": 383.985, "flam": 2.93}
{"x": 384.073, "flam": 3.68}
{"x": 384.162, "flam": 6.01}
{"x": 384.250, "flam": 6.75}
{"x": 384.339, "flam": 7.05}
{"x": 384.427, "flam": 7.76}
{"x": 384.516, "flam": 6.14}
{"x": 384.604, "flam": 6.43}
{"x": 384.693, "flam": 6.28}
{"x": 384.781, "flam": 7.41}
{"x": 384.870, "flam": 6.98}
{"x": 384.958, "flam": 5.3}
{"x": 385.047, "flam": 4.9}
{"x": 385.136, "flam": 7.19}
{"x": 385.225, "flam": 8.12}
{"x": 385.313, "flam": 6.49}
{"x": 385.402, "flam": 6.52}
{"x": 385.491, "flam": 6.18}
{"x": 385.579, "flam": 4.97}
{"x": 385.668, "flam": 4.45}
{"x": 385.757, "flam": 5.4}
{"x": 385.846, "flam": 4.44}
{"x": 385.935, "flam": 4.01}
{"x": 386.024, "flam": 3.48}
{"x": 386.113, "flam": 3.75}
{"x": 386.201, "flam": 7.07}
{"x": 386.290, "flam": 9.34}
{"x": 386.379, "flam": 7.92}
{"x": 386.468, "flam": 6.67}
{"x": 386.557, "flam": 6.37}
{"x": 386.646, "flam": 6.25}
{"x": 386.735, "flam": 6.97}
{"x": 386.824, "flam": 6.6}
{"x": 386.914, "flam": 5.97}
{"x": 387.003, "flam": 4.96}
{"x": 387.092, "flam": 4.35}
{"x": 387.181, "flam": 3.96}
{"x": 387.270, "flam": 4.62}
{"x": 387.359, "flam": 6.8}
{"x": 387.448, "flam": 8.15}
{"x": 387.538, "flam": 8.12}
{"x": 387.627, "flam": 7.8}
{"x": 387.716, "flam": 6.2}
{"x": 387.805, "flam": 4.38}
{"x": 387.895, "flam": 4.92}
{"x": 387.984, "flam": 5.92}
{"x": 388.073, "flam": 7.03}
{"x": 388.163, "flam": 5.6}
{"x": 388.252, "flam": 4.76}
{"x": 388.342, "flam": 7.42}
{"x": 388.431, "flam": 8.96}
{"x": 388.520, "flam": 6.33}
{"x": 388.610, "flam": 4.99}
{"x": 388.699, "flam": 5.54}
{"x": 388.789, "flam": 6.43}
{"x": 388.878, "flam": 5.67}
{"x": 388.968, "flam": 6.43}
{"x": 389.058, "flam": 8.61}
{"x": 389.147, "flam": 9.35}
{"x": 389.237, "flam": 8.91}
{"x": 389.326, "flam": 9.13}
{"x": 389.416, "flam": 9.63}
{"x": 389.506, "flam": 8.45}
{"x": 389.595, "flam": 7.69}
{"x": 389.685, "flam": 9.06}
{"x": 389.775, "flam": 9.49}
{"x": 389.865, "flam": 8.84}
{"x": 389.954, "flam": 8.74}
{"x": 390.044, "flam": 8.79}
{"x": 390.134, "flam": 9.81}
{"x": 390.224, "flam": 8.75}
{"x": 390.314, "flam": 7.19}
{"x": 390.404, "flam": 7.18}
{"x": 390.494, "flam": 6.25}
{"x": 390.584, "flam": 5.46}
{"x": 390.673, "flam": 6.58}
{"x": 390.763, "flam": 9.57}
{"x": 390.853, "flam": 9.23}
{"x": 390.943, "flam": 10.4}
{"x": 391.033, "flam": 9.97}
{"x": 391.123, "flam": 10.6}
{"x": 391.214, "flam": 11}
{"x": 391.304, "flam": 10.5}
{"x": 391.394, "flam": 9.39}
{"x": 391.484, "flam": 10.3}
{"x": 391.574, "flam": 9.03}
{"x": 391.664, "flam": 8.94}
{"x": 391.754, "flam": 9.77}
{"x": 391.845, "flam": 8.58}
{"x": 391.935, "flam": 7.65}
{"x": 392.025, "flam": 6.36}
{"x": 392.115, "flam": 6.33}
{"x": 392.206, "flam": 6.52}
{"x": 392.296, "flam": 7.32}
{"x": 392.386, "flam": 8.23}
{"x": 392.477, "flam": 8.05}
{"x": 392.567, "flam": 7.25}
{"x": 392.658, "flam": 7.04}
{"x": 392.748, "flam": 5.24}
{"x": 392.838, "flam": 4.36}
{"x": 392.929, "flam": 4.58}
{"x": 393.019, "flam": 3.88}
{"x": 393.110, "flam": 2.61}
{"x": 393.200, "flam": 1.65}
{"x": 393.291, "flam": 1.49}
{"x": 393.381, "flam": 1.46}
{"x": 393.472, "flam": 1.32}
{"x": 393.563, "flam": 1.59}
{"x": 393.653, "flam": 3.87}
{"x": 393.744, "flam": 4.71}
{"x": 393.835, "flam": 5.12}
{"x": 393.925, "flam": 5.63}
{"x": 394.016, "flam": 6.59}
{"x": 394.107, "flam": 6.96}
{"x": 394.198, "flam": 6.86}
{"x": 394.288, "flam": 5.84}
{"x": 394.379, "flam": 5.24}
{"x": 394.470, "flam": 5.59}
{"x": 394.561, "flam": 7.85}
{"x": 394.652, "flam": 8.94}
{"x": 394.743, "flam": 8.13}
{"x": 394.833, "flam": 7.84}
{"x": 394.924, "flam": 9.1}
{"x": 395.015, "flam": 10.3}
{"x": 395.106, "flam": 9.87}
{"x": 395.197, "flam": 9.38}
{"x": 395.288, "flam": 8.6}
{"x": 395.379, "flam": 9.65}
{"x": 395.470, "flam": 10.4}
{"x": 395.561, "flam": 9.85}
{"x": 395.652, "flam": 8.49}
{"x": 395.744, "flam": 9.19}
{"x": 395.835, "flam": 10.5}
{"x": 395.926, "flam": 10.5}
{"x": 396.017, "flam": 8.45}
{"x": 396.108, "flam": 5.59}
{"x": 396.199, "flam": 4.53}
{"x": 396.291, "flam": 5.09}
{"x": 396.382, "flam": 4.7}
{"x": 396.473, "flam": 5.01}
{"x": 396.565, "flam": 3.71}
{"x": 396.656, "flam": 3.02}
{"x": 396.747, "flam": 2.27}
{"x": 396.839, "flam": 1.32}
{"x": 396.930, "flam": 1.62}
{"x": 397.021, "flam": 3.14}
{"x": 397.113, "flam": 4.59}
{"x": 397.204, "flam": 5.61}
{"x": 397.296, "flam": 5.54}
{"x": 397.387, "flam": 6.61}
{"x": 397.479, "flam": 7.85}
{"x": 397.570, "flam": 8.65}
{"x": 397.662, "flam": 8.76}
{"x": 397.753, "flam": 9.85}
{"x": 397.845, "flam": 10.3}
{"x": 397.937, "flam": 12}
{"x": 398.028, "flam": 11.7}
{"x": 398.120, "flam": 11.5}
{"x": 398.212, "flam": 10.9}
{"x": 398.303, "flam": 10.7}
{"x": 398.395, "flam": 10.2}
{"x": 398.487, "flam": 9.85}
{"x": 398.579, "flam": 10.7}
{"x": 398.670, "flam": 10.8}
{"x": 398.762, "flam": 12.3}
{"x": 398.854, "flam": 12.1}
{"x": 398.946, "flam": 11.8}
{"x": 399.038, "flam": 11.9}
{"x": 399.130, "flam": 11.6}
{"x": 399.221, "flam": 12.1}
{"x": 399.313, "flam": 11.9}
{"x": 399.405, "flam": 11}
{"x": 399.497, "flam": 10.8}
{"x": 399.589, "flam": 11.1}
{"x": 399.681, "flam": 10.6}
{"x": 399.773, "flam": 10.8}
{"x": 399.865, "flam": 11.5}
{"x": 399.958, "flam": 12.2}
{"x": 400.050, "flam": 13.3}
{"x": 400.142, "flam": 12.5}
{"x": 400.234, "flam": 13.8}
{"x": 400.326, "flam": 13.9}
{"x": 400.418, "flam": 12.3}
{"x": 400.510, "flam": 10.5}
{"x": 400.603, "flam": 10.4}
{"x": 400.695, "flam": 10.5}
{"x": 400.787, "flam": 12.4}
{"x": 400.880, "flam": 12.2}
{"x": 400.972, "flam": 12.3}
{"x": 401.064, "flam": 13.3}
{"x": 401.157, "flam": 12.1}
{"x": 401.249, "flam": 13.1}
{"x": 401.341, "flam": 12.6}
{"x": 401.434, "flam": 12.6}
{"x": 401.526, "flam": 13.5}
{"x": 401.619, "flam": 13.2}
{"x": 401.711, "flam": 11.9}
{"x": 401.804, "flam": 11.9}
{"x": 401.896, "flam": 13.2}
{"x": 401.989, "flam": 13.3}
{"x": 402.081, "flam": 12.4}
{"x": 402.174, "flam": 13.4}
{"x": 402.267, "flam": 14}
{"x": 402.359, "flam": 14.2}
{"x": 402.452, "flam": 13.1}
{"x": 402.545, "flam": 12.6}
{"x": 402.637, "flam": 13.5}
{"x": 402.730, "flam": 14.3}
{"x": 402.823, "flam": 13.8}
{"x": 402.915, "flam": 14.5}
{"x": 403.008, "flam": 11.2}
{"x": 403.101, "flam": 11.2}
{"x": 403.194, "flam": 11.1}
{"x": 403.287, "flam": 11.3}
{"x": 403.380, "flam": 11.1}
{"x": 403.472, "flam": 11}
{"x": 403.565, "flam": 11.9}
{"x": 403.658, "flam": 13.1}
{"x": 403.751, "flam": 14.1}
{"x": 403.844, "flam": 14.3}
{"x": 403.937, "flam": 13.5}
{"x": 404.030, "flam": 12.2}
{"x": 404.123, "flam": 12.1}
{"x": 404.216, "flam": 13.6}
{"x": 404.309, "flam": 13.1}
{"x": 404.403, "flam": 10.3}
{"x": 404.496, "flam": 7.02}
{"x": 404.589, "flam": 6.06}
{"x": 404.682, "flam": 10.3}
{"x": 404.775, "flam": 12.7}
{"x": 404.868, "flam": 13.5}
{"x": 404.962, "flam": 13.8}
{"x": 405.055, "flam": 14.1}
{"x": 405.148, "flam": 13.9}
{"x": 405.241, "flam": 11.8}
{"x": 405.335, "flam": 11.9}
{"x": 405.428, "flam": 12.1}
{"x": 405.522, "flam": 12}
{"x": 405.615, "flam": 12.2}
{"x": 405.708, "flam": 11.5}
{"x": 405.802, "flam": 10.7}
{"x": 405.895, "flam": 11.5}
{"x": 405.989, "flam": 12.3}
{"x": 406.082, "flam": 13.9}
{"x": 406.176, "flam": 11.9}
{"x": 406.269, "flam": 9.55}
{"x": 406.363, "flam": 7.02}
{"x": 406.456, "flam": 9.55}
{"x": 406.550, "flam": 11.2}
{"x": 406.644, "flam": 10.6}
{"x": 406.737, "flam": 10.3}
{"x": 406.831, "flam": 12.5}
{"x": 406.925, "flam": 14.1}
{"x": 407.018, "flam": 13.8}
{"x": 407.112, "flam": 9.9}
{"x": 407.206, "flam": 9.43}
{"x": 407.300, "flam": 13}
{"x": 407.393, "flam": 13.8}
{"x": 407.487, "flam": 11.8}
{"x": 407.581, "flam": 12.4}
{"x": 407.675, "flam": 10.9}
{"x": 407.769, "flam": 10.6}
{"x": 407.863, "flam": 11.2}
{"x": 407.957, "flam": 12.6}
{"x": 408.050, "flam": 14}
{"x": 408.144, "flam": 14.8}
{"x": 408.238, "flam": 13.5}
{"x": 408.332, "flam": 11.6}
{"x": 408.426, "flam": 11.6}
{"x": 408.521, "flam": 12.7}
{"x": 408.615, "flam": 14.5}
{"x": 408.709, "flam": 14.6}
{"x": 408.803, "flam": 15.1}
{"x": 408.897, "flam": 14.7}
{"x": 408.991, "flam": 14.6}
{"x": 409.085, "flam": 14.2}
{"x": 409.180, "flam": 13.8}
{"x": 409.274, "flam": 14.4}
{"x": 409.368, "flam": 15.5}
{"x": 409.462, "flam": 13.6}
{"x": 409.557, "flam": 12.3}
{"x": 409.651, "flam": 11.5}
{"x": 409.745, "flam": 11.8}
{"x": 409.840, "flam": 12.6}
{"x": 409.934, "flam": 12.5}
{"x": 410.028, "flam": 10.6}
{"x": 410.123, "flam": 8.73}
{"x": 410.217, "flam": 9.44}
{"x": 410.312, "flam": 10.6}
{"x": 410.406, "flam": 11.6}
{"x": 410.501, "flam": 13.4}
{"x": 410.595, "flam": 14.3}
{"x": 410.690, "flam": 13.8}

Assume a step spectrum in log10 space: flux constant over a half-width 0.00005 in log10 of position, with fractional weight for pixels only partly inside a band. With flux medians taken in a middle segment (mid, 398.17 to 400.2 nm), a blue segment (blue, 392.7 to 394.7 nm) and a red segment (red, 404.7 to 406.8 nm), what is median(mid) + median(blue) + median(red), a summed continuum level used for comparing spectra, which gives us 28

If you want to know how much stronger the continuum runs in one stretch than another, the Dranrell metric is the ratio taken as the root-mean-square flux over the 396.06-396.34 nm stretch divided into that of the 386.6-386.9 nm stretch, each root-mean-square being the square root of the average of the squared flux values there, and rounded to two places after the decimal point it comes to 1.30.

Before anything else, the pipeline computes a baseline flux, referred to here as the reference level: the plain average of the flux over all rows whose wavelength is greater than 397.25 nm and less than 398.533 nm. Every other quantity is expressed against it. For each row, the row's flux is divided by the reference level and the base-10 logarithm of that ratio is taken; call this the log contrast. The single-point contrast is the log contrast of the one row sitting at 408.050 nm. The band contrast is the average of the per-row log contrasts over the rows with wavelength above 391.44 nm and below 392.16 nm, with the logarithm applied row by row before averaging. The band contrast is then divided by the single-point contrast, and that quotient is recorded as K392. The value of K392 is -0.4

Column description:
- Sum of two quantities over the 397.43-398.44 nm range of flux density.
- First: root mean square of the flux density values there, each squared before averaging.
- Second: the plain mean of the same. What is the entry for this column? 21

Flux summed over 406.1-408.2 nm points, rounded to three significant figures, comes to 255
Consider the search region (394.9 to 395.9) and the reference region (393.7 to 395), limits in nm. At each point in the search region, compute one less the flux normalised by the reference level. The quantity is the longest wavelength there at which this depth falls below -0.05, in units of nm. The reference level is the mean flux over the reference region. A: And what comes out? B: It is 395.835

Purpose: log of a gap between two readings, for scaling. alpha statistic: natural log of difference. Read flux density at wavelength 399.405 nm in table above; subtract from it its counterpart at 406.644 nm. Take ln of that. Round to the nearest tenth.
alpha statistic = -0.9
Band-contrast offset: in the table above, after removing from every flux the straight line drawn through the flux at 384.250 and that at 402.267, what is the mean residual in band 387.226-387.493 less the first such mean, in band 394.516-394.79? 1.2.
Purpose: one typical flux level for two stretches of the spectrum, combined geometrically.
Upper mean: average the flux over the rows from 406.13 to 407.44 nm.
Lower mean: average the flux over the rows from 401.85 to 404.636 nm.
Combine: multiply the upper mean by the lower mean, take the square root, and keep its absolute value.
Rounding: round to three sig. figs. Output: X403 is 11.8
